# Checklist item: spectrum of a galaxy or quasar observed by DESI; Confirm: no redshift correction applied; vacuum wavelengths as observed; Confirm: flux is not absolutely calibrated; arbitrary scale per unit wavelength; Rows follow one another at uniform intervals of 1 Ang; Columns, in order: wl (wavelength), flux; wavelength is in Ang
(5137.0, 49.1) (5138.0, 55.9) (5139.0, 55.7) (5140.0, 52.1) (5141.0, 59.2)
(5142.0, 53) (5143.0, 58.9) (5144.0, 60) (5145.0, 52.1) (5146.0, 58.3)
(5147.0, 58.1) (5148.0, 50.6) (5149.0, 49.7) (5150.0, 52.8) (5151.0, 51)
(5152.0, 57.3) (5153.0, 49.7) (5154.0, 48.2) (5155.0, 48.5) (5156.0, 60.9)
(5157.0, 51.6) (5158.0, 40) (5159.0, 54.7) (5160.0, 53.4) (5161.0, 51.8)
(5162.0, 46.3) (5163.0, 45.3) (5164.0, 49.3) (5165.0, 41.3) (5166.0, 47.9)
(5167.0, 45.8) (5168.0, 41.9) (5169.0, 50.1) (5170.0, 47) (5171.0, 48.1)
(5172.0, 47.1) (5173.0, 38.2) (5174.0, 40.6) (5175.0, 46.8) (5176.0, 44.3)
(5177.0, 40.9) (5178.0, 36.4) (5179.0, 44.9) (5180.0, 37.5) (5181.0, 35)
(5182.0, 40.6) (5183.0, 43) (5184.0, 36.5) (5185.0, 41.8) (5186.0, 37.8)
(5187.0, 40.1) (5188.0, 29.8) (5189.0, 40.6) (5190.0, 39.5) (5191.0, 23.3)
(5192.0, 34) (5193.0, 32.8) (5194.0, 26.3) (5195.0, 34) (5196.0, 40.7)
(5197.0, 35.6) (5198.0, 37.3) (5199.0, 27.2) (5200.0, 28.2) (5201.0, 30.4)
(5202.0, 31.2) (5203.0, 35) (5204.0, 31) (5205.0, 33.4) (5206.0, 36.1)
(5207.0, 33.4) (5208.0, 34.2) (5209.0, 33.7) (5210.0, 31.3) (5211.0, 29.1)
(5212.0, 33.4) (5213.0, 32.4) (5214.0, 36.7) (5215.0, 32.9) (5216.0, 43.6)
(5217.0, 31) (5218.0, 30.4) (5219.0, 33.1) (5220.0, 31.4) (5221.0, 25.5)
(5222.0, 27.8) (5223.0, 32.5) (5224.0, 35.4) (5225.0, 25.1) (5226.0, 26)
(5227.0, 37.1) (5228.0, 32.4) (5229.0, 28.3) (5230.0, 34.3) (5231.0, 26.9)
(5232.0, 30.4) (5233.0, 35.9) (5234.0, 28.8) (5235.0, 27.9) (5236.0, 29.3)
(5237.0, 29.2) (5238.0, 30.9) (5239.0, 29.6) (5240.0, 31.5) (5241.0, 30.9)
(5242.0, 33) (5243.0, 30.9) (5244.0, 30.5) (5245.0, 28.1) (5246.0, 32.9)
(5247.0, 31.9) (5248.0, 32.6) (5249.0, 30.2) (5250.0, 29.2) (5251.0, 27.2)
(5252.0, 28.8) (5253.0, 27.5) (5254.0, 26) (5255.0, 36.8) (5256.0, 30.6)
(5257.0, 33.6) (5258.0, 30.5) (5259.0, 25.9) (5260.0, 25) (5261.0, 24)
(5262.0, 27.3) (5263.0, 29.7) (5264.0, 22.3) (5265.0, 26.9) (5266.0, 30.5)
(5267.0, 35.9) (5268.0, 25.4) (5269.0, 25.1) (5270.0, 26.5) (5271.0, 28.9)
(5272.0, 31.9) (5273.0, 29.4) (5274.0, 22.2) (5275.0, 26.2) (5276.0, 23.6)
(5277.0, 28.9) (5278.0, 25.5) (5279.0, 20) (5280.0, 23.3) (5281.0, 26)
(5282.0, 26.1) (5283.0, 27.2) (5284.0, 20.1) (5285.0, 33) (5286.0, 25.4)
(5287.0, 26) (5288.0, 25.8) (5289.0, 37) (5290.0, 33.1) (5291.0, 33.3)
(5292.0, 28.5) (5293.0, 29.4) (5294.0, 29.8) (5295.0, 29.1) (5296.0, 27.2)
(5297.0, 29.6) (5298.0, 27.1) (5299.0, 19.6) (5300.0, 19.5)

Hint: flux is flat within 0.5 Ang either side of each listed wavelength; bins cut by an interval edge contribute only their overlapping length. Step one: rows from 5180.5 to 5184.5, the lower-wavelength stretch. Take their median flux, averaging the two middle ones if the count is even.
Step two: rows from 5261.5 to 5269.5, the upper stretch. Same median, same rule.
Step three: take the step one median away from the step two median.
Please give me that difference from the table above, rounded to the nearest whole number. -11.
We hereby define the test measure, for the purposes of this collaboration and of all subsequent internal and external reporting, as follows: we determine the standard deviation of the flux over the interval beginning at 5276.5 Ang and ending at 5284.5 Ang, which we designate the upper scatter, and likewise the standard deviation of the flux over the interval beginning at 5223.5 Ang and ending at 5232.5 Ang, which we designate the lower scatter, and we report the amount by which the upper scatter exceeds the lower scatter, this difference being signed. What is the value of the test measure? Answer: -1.1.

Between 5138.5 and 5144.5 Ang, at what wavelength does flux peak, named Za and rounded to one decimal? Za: 5144.0 Ang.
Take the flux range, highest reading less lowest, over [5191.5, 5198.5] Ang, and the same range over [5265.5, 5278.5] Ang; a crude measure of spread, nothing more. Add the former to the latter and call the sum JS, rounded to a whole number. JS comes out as 28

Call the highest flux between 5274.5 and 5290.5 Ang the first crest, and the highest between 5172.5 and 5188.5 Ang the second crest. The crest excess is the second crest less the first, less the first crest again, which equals -27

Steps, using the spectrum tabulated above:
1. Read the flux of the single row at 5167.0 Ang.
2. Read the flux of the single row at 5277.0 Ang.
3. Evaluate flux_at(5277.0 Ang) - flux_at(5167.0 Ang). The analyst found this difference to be -17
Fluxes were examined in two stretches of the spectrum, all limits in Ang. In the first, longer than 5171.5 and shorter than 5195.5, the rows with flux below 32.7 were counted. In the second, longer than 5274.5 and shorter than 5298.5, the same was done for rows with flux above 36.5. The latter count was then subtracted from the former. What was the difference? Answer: 2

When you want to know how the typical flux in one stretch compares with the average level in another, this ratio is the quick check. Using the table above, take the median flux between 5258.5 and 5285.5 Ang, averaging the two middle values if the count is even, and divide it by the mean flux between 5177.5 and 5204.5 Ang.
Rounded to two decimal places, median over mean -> 0.74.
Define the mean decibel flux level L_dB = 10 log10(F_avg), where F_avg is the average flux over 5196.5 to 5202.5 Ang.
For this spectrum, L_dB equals 15.0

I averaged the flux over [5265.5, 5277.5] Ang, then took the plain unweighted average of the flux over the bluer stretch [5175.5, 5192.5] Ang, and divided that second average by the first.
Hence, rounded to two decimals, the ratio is 1.36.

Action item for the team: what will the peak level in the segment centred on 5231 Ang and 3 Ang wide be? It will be 34.3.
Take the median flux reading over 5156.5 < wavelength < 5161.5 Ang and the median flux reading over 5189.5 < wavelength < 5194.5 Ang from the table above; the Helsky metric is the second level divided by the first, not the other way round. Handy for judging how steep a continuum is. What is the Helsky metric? 0.6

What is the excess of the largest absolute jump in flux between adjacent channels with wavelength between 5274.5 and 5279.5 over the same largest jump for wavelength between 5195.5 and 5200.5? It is -4.6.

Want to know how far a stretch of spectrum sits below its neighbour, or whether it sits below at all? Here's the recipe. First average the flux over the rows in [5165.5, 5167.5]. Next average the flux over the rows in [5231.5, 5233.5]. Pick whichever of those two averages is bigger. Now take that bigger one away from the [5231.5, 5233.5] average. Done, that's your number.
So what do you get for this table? -14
